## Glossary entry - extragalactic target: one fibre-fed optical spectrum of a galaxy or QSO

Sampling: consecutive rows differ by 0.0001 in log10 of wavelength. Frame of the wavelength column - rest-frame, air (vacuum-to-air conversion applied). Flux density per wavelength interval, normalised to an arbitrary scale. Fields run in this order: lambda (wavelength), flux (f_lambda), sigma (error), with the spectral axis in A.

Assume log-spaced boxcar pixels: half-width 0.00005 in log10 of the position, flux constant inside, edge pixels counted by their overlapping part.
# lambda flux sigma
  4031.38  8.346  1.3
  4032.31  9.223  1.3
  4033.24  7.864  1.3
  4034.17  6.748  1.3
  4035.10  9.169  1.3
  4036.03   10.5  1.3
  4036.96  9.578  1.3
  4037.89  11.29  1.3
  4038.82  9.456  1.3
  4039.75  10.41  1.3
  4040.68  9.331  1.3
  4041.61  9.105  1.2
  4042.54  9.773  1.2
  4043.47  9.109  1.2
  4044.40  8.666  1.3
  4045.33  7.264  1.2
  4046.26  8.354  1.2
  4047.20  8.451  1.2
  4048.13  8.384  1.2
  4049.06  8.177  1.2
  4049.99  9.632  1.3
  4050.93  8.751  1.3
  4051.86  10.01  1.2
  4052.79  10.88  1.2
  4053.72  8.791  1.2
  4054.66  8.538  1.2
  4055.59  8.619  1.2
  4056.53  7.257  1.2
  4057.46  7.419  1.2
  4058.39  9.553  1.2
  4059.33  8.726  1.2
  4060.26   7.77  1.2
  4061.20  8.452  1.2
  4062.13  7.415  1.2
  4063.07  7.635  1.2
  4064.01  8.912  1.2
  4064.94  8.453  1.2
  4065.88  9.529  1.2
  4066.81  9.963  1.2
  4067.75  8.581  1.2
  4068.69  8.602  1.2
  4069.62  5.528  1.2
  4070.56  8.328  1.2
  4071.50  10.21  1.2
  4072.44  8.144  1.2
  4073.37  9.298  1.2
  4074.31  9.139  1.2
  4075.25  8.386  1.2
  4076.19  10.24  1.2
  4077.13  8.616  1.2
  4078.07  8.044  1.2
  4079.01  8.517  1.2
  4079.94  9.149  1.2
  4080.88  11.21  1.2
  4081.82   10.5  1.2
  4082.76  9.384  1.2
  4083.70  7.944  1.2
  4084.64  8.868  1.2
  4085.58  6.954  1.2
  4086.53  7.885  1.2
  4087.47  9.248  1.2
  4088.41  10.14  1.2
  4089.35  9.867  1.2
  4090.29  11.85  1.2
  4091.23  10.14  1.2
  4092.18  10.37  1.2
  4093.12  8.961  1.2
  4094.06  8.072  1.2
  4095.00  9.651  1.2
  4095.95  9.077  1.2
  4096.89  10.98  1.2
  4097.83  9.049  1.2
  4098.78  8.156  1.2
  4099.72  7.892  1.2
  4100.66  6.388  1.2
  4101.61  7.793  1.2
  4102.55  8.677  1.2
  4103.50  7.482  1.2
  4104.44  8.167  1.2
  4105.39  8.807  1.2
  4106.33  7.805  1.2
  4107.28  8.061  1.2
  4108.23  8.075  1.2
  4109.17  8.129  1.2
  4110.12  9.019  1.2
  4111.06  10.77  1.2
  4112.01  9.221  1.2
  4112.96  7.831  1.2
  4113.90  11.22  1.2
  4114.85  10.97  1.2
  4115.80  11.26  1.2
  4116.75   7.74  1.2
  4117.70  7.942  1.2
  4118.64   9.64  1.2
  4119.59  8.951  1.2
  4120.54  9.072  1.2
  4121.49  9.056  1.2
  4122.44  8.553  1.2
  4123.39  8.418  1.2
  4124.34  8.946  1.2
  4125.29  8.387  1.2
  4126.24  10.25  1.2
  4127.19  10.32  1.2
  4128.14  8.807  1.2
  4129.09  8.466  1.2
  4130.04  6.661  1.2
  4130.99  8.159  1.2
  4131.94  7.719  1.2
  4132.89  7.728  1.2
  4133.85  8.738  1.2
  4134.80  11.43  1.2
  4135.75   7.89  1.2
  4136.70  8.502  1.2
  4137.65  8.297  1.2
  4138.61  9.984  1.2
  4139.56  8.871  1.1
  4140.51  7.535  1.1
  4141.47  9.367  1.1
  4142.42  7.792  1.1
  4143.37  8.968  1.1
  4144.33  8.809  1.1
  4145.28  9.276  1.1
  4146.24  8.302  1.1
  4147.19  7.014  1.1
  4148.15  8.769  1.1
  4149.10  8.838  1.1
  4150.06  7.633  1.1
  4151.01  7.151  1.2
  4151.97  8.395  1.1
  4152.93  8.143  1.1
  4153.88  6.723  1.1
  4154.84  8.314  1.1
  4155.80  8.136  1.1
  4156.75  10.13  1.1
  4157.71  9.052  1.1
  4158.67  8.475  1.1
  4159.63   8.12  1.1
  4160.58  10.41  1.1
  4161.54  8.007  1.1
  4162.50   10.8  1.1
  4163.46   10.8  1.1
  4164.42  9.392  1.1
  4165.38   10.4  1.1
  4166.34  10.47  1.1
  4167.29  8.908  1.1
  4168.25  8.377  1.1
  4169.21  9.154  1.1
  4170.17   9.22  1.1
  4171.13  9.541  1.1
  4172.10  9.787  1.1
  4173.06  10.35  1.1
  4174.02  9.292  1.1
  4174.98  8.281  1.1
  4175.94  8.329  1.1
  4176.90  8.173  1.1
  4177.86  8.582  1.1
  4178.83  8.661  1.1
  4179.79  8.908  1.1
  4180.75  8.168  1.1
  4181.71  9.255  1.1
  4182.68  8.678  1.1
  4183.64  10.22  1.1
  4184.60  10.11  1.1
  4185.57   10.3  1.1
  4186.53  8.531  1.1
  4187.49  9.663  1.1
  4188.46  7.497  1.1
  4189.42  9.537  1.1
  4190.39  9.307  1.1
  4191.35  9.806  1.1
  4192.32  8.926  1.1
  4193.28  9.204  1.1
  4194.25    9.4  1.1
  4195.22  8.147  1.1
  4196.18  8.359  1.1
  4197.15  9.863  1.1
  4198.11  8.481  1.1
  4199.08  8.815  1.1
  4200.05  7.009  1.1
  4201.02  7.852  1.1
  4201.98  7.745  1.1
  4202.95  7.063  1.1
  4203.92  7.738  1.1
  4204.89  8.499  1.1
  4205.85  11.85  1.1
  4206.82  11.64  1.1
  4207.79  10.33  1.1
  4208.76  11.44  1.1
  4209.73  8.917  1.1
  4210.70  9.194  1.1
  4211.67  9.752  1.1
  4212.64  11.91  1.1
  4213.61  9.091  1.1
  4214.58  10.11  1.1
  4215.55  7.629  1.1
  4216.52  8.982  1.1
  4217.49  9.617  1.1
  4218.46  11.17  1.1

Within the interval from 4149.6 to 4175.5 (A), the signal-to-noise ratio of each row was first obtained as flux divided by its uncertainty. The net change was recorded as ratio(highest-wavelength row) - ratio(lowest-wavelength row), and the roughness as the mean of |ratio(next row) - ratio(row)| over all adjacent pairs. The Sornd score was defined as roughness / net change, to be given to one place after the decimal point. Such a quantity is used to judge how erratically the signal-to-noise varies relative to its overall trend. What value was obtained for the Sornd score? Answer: 1.6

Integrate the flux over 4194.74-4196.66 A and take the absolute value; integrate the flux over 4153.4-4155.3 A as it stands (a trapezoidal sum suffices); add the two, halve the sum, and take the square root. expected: 3.89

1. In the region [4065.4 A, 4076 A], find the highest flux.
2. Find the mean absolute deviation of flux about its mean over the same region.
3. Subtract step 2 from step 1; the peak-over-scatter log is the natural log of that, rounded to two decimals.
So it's 2.24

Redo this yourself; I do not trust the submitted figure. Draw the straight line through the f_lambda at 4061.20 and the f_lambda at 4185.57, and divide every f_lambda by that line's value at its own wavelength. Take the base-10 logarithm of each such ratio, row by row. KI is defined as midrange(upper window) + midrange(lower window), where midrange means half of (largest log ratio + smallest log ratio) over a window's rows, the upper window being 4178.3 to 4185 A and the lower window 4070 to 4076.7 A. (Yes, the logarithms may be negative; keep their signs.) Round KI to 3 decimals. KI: -0.025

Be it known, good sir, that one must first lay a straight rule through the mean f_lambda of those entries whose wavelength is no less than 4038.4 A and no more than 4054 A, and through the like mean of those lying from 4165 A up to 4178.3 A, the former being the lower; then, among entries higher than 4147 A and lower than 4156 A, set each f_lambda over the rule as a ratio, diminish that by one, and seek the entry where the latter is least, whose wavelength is 4153.88 A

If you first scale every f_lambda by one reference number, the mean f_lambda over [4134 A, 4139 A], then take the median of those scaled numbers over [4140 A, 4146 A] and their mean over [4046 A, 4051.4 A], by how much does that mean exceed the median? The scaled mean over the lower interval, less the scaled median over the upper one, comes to -0.03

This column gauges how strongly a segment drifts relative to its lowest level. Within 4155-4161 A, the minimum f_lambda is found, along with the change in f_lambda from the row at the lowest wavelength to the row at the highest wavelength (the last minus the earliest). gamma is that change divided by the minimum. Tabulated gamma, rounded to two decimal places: 0.28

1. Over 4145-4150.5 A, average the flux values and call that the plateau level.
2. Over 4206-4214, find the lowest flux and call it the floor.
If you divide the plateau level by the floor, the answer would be 0.93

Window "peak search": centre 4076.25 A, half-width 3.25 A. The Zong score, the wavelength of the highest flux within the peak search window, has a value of 4076.19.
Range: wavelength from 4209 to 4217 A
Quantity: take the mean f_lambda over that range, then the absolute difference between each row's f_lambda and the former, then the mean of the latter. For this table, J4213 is 0.86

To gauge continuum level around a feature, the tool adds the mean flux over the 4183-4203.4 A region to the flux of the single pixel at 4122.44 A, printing 17.4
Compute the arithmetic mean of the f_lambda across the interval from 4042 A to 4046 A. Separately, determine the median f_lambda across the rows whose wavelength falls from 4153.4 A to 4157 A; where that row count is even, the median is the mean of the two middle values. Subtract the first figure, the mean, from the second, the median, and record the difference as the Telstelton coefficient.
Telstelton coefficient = -0.48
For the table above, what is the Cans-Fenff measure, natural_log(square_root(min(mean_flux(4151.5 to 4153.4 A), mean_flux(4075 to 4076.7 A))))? 1.06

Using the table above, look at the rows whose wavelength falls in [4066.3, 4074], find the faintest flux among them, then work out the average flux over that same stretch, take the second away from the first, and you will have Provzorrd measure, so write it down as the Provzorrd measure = -3.1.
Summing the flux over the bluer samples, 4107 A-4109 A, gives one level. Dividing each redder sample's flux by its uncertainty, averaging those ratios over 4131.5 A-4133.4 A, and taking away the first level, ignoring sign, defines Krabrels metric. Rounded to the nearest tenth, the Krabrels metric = 9.7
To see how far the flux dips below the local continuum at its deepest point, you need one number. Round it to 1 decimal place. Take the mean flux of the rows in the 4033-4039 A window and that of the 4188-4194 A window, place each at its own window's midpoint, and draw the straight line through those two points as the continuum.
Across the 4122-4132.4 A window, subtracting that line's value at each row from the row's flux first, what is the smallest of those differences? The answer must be -2.5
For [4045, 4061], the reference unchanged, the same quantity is -2.0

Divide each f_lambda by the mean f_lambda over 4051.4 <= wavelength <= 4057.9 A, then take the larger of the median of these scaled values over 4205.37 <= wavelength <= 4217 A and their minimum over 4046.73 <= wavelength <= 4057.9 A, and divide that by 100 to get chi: 0.0113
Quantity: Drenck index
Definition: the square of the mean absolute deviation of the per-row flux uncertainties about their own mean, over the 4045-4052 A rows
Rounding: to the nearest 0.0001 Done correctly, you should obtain 0.0014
